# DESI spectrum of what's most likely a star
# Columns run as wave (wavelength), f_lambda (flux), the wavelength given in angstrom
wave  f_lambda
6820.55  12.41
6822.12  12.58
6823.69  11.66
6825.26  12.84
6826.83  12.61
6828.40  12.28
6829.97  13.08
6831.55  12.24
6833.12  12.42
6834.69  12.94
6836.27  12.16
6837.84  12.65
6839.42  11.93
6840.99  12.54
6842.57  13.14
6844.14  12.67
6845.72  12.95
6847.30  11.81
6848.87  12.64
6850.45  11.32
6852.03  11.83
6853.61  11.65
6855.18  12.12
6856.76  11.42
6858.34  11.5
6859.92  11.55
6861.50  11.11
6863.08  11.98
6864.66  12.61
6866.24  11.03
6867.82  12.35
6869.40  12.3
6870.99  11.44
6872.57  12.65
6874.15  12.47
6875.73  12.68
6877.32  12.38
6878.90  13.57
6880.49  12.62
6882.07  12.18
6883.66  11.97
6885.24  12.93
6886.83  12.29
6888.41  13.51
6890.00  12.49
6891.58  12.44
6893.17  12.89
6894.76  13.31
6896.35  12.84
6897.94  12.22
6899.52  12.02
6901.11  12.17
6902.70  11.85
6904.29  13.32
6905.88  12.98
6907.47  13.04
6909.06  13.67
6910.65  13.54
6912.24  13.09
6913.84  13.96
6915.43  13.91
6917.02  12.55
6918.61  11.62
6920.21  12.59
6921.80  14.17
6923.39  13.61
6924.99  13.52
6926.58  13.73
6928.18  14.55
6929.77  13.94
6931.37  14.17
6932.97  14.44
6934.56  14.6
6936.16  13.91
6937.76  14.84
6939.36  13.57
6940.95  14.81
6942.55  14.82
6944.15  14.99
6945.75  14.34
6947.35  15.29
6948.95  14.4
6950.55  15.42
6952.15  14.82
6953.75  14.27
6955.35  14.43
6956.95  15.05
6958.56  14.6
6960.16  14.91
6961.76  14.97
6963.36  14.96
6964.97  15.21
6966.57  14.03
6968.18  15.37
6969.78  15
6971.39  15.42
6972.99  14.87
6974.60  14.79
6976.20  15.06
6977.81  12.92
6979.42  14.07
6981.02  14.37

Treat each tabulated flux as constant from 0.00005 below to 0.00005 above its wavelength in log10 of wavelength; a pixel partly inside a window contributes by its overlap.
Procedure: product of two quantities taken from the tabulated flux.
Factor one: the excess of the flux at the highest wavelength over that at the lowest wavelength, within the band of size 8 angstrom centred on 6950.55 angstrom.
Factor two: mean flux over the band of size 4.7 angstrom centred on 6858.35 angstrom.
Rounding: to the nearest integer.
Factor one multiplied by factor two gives -12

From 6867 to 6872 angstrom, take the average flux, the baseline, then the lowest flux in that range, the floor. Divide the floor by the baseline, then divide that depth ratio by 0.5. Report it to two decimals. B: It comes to 1.90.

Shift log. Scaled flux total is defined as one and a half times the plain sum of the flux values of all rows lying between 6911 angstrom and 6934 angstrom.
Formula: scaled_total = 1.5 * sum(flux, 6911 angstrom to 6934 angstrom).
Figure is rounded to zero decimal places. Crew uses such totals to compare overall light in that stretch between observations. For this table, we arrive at 285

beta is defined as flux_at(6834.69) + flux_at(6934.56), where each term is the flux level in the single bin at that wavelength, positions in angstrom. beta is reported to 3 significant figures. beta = 27.5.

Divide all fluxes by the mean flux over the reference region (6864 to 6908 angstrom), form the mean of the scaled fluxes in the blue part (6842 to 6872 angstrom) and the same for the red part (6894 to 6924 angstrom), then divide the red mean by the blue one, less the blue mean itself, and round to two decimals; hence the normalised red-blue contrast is 0.13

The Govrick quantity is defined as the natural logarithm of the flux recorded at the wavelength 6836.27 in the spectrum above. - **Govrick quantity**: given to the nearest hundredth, 2.50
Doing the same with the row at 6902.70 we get 2.47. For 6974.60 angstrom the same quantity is 2.69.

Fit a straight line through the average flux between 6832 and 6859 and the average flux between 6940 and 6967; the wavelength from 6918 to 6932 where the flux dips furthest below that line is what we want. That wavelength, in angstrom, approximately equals 6918.61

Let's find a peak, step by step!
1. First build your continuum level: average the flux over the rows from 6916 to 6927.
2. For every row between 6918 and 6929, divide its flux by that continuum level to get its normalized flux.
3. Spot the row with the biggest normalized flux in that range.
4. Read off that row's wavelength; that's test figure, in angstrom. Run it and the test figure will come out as 6928.18 angstrom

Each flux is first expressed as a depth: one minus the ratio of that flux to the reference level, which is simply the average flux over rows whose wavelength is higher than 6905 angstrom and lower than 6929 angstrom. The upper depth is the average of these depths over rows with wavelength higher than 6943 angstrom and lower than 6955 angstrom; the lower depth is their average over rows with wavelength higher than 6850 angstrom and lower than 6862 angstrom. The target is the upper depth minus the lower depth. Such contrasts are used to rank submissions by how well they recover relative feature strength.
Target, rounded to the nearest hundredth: -0.24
